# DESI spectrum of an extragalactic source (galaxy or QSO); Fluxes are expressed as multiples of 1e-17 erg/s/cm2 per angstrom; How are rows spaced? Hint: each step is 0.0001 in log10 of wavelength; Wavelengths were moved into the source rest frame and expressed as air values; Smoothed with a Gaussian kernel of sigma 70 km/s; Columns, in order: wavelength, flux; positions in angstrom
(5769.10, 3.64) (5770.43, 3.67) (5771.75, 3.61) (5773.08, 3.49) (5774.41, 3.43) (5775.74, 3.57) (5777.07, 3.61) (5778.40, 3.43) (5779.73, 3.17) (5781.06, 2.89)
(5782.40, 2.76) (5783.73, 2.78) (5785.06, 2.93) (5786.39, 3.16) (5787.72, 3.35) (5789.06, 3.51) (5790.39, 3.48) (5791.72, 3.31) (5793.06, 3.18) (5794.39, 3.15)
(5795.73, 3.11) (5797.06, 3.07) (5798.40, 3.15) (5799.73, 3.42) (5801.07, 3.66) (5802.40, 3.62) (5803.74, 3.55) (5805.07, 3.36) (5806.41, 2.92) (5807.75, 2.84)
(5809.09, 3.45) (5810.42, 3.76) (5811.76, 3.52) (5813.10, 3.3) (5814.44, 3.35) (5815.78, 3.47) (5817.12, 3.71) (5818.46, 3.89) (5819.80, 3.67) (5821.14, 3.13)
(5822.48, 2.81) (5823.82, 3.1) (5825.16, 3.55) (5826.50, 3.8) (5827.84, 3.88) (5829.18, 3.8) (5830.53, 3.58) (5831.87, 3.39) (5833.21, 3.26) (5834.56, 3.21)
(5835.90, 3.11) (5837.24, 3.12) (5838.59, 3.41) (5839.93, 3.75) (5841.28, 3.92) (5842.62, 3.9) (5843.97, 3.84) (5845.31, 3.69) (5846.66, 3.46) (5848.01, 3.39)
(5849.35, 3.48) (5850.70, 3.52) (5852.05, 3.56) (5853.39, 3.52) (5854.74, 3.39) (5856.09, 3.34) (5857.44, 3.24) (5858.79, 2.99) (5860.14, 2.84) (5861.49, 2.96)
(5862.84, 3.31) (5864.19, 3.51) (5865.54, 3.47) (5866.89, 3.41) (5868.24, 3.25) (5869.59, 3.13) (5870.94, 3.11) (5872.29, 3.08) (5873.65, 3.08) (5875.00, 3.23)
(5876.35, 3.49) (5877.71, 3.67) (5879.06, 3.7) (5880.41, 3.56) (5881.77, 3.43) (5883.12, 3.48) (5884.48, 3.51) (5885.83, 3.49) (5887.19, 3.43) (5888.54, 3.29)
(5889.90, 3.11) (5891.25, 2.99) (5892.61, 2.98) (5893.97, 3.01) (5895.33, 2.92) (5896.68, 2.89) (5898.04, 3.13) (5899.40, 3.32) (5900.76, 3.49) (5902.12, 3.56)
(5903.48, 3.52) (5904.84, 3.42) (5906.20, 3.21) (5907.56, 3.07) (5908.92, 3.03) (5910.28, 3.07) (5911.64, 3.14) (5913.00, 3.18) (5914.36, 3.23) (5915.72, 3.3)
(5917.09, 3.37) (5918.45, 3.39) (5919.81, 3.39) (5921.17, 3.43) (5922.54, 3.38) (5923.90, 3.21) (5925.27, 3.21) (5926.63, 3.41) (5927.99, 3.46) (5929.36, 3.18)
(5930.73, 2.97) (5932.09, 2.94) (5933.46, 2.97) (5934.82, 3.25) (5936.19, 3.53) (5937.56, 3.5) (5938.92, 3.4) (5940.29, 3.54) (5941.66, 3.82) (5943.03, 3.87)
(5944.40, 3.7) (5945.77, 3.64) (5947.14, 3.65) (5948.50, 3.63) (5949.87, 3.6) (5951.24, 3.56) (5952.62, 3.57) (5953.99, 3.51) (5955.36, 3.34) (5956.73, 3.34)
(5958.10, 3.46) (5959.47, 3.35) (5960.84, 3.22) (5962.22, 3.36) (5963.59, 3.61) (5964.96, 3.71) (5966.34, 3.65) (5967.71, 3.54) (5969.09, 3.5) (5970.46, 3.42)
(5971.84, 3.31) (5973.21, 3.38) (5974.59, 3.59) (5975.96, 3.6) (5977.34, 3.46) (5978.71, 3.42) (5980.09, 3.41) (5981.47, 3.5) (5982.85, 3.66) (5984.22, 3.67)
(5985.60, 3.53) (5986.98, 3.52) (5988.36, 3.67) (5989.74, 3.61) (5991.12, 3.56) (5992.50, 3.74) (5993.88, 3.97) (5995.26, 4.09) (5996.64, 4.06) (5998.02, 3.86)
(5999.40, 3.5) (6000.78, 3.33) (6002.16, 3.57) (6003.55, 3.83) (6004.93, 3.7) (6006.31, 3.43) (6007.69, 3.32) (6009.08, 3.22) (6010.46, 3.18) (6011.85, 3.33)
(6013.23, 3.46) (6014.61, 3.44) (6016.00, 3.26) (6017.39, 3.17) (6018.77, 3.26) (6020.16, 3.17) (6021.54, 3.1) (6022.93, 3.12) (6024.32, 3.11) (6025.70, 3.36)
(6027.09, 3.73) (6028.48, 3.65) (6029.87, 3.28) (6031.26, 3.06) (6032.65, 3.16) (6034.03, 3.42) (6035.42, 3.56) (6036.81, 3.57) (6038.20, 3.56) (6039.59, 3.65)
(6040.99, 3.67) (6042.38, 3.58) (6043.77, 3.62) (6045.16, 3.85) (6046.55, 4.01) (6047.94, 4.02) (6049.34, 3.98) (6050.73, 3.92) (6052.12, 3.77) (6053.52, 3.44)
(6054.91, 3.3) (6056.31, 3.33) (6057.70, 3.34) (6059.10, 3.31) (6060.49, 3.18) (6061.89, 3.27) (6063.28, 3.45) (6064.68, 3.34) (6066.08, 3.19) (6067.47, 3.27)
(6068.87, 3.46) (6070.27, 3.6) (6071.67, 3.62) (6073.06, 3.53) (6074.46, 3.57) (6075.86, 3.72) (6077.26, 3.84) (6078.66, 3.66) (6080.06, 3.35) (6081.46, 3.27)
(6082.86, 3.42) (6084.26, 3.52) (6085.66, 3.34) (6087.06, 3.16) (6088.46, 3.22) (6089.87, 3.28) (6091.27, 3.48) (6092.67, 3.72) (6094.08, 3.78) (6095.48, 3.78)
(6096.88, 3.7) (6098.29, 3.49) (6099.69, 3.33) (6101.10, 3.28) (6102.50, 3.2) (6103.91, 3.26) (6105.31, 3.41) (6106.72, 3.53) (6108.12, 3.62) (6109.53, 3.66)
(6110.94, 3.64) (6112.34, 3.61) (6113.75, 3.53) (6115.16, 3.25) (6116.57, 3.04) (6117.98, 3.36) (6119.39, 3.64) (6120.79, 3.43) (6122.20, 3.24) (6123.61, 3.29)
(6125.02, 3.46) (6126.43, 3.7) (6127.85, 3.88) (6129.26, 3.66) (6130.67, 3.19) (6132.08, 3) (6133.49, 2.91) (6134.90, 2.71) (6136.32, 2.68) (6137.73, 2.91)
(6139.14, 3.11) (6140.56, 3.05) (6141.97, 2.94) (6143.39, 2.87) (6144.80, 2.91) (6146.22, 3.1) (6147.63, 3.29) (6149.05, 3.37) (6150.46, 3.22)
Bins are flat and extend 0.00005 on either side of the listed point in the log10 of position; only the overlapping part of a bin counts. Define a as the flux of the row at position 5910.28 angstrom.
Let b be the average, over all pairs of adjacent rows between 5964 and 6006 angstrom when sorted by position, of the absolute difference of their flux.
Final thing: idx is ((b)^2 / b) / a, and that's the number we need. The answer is 0.039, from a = 3.07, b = 0.120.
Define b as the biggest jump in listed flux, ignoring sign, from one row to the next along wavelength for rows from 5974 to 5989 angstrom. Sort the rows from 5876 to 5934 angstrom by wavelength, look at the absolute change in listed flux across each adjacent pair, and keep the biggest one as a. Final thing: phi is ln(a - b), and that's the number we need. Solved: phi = -2.1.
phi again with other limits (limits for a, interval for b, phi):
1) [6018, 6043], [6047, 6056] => -3.2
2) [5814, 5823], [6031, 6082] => -1.6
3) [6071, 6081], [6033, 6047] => -2.5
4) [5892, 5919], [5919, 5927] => -3.2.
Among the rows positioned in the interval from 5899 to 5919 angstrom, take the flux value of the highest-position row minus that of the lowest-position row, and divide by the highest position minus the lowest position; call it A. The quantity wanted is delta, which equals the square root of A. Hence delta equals 0.061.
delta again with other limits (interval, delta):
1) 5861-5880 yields 0.205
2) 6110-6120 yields 0.000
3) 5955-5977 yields 0.112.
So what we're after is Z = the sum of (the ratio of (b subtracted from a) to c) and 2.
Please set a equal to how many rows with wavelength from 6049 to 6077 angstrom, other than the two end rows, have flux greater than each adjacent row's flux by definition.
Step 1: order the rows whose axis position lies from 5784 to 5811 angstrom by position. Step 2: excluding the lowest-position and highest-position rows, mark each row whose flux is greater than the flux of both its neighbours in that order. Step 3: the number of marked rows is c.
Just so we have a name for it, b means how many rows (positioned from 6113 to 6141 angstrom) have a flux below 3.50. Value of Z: -4.0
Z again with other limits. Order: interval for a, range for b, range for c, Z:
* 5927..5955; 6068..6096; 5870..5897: 0.3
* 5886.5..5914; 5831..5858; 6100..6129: -3.0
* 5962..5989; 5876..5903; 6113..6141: -2.0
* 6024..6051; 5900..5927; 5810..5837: -5.0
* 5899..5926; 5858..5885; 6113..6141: -2.3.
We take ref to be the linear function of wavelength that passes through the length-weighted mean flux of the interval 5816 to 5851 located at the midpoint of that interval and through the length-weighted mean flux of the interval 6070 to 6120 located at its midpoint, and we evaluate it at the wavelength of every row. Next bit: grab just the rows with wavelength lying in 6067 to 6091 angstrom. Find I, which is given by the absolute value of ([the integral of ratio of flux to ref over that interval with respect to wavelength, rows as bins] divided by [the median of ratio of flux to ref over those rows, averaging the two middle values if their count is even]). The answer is 24.0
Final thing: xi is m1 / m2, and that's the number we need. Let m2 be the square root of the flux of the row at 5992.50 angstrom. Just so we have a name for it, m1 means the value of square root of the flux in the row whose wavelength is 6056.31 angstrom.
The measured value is 0.94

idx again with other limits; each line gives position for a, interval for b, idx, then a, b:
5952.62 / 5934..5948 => 0.035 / 3.57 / 0.124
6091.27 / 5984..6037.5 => 0.042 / 3.48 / 0.145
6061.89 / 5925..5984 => 0.033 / 3.27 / 0.107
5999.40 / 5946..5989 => 0.025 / 3.5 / 0.087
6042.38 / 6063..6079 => 0.032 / 3.58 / 0.115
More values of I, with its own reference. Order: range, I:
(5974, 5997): 23.3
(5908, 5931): 23.2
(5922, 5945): 22.8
